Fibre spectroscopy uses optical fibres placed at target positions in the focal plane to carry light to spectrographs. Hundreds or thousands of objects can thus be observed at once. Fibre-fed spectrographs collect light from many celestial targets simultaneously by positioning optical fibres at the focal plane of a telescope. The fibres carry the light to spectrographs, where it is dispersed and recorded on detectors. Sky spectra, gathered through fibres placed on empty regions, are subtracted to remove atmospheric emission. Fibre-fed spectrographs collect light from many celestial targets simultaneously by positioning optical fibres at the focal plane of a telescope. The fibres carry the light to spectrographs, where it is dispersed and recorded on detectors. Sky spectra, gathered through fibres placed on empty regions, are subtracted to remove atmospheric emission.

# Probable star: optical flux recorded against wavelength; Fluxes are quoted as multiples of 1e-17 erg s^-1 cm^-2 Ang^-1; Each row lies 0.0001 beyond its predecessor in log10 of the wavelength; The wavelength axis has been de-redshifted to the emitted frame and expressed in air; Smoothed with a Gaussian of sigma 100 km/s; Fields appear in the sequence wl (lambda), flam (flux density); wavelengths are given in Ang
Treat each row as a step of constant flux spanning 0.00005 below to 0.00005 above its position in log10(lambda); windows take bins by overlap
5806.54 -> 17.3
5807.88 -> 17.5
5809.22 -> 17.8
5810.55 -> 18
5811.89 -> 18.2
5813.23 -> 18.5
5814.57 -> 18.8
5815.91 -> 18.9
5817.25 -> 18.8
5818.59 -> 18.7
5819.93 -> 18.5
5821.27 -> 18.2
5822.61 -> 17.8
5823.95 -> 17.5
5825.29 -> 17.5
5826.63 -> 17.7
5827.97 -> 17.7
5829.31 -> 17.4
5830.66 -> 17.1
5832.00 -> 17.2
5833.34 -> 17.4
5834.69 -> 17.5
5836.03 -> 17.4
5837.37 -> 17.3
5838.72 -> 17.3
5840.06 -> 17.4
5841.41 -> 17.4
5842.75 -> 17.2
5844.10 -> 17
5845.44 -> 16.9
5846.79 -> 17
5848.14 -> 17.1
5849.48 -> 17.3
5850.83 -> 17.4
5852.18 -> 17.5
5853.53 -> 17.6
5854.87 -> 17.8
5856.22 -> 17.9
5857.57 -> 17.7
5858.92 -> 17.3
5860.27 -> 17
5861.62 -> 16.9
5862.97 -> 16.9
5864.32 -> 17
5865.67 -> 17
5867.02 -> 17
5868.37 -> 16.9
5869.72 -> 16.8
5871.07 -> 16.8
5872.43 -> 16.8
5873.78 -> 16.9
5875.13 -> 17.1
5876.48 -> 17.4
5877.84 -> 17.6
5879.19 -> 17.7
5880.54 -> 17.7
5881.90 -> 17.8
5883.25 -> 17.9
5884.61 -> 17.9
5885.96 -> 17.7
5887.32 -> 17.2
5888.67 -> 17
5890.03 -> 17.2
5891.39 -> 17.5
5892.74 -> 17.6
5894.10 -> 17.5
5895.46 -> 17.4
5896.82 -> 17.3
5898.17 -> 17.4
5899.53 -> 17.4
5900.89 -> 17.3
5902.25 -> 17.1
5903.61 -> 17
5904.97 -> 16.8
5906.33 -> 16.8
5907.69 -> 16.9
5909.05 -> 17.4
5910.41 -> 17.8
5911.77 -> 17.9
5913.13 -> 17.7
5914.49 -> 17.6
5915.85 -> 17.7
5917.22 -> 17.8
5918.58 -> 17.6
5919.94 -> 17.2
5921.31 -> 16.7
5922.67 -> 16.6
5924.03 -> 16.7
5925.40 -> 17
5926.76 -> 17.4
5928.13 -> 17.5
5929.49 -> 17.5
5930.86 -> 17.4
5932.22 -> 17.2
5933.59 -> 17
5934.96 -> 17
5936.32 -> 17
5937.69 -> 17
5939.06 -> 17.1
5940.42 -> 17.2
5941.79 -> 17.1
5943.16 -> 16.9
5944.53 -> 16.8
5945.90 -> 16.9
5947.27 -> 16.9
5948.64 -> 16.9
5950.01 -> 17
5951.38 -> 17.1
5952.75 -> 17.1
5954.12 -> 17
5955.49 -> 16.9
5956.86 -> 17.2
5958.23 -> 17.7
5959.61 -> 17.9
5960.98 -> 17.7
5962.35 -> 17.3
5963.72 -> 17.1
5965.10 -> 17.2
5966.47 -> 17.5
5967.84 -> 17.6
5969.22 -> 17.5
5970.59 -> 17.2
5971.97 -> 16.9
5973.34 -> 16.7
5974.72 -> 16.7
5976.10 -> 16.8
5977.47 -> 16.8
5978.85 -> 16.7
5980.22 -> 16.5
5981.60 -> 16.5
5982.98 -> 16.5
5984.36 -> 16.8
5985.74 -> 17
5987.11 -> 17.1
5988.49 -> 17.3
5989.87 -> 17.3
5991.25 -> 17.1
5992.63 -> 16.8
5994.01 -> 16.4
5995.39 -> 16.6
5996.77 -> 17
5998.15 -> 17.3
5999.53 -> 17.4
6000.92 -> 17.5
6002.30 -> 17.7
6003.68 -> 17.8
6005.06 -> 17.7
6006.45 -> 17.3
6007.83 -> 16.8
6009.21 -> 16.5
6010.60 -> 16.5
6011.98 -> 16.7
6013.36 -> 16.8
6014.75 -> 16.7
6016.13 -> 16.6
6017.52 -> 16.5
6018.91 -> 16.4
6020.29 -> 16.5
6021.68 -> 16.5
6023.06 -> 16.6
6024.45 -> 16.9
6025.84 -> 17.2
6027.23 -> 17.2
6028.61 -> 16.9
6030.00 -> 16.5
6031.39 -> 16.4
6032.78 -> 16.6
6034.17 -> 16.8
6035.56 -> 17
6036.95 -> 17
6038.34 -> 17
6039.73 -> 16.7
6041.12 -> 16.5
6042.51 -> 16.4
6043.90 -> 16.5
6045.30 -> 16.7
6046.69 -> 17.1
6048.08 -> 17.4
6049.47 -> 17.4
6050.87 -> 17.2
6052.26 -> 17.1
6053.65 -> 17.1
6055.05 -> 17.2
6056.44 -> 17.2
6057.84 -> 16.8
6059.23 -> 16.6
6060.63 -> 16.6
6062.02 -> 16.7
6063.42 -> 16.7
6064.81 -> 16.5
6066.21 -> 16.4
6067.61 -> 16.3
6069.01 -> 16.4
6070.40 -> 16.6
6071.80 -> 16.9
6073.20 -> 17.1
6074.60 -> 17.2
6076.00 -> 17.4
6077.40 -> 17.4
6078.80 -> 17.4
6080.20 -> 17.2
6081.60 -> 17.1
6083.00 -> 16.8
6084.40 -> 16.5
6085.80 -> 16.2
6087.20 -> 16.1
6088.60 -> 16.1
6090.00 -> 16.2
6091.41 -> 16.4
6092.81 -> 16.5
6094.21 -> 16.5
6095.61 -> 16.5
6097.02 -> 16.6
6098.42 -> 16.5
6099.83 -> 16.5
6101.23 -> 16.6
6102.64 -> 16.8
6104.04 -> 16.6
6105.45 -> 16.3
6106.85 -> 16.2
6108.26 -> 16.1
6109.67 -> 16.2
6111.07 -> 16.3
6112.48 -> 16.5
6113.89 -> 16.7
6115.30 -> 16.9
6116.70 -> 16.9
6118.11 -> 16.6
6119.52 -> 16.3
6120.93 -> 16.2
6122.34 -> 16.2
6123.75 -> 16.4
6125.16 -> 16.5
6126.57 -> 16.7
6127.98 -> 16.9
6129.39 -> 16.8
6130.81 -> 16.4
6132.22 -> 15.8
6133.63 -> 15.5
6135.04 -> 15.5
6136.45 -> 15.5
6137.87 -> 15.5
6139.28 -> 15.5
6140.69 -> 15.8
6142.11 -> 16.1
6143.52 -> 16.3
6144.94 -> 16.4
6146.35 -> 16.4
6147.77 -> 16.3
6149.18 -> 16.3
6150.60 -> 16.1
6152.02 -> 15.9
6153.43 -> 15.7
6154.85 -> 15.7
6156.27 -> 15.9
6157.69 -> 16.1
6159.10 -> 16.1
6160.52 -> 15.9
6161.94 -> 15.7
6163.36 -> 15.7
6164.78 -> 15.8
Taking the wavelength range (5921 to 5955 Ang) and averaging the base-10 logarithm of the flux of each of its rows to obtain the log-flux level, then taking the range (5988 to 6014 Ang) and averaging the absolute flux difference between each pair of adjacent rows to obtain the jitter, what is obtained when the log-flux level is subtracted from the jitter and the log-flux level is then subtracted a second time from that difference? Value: -2.25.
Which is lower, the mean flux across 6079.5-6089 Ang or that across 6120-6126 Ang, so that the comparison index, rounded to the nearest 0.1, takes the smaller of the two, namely 16.3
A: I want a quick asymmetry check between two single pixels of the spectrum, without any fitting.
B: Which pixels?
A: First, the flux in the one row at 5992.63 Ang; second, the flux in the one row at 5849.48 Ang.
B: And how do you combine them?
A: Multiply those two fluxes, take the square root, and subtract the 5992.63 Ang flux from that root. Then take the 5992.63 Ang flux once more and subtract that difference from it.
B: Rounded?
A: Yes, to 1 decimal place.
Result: 16.6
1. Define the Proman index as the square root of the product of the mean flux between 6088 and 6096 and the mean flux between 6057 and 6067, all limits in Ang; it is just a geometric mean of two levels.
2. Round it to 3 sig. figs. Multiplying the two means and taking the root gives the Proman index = 16.5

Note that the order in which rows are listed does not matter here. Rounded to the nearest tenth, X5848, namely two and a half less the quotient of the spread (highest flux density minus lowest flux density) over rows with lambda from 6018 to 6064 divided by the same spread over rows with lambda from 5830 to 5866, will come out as 1.5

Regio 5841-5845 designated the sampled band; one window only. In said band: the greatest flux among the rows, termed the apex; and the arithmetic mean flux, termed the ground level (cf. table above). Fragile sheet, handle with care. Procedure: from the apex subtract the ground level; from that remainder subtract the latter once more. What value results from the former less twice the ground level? -17.0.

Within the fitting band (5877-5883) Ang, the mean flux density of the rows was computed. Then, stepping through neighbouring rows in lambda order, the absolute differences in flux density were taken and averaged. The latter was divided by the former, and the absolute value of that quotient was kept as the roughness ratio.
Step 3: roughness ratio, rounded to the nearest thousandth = 0.004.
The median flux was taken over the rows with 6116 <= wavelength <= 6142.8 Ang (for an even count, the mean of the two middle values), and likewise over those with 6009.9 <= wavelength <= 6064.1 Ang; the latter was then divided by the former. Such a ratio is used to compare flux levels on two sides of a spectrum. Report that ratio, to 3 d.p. 1.031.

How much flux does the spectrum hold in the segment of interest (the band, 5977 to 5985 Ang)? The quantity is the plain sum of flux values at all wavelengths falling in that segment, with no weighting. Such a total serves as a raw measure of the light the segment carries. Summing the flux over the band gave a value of 100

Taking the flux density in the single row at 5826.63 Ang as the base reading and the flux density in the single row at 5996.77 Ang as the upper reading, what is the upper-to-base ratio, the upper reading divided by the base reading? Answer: 0.96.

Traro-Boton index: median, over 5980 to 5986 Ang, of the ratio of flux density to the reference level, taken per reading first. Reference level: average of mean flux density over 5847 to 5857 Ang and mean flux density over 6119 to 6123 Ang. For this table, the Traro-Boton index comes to 0.98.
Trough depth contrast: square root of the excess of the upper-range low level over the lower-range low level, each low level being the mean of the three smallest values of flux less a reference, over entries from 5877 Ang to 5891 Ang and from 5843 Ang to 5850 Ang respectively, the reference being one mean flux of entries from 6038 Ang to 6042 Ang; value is 0.41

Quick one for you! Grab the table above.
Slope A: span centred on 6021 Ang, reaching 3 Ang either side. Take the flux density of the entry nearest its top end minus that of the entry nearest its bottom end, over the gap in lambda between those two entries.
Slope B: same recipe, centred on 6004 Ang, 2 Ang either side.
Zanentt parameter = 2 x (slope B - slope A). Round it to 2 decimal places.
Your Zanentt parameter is -0.10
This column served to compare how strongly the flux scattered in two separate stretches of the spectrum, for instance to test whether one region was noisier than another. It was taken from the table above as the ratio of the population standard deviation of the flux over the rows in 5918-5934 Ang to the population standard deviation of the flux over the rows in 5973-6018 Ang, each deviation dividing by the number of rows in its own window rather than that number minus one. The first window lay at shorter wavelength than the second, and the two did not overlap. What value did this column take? 0.85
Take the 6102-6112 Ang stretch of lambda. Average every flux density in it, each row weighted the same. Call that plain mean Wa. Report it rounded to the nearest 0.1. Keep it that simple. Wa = 16.4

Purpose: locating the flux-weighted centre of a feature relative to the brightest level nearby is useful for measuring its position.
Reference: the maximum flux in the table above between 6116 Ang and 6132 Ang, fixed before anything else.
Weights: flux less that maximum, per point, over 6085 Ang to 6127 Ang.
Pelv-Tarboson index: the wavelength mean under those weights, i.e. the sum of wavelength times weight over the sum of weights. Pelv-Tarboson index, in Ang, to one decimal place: 6104.6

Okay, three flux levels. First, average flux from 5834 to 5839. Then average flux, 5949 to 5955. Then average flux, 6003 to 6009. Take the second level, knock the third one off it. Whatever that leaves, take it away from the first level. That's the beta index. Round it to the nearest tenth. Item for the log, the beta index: 17.7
